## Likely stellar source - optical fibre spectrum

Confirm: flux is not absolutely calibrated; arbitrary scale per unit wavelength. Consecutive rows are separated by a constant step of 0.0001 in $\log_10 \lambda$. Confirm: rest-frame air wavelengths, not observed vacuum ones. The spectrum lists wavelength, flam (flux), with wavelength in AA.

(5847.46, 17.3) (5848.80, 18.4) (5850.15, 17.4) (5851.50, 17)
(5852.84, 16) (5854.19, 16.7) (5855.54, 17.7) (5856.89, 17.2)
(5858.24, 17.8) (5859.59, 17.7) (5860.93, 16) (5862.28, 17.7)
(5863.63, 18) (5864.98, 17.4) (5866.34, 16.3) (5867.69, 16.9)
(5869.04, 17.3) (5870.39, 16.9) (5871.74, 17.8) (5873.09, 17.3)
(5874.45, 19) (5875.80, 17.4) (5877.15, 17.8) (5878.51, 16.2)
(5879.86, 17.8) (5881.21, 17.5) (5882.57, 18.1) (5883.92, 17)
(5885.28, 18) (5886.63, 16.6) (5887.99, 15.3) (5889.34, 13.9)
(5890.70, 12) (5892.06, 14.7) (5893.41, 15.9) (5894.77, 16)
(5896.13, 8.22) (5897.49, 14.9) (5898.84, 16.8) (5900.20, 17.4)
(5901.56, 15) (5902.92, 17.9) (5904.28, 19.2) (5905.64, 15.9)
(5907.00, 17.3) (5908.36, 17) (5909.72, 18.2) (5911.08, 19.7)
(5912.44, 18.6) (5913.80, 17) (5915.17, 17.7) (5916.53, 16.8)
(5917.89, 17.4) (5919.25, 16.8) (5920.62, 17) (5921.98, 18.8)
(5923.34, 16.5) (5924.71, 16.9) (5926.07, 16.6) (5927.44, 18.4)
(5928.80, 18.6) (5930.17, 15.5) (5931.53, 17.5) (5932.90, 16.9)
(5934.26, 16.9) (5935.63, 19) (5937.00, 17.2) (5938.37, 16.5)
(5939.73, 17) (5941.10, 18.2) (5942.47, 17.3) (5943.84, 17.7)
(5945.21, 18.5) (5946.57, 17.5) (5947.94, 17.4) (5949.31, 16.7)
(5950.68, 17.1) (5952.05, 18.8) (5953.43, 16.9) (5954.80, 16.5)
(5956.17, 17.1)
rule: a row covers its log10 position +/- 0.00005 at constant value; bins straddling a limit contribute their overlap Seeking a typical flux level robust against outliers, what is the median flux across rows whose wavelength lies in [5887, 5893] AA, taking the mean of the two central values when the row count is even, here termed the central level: 14.3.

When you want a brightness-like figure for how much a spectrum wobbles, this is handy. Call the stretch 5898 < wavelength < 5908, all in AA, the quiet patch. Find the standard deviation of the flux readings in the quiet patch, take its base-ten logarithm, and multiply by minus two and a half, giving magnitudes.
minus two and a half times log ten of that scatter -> -0.3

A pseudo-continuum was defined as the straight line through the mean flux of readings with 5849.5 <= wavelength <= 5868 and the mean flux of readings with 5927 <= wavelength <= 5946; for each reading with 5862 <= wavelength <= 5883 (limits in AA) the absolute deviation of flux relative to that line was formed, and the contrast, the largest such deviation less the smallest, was 1.7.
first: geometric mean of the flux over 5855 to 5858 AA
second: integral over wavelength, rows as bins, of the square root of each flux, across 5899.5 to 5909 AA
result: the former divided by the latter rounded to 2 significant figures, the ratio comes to 0.44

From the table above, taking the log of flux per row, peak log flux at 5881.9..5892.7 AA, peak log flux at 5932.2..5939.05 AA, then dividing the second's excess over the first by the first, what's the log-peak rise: 0.017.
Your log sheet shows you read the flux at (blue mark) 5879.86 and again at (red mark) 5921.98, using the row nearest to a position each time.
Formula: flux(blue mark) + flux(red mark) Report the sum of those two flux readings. 36.6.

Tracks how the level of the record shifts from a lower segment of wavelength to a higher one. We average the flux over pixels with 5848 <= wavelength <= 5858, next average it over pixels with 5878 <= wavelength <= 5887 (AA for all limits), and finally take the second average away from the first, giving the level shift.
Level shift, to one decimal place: -0.1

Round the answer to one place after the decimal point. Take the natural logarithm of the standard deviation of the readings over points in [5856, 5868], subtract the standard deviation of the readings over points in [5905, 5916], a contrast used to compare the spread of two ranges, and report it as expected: -1.5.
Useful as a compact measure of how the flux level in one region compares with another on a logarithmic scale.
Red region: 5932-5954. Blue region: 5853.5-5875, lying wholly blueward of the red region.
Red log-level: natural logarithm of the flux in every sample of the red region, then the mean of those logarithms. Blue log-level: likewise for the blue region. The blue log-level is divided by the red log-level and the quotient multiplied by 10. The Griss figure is 10.0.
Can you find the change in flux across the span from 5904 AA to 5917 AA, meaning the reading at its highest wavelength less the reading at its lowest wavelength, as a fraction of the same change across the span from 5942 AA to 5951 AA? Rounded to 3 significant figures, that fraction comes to 12.0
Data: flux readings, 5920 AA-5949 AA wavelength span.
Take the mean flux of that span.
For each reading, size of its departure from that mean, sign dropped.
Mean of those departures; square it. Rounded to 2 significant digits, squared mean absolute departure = 0.49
